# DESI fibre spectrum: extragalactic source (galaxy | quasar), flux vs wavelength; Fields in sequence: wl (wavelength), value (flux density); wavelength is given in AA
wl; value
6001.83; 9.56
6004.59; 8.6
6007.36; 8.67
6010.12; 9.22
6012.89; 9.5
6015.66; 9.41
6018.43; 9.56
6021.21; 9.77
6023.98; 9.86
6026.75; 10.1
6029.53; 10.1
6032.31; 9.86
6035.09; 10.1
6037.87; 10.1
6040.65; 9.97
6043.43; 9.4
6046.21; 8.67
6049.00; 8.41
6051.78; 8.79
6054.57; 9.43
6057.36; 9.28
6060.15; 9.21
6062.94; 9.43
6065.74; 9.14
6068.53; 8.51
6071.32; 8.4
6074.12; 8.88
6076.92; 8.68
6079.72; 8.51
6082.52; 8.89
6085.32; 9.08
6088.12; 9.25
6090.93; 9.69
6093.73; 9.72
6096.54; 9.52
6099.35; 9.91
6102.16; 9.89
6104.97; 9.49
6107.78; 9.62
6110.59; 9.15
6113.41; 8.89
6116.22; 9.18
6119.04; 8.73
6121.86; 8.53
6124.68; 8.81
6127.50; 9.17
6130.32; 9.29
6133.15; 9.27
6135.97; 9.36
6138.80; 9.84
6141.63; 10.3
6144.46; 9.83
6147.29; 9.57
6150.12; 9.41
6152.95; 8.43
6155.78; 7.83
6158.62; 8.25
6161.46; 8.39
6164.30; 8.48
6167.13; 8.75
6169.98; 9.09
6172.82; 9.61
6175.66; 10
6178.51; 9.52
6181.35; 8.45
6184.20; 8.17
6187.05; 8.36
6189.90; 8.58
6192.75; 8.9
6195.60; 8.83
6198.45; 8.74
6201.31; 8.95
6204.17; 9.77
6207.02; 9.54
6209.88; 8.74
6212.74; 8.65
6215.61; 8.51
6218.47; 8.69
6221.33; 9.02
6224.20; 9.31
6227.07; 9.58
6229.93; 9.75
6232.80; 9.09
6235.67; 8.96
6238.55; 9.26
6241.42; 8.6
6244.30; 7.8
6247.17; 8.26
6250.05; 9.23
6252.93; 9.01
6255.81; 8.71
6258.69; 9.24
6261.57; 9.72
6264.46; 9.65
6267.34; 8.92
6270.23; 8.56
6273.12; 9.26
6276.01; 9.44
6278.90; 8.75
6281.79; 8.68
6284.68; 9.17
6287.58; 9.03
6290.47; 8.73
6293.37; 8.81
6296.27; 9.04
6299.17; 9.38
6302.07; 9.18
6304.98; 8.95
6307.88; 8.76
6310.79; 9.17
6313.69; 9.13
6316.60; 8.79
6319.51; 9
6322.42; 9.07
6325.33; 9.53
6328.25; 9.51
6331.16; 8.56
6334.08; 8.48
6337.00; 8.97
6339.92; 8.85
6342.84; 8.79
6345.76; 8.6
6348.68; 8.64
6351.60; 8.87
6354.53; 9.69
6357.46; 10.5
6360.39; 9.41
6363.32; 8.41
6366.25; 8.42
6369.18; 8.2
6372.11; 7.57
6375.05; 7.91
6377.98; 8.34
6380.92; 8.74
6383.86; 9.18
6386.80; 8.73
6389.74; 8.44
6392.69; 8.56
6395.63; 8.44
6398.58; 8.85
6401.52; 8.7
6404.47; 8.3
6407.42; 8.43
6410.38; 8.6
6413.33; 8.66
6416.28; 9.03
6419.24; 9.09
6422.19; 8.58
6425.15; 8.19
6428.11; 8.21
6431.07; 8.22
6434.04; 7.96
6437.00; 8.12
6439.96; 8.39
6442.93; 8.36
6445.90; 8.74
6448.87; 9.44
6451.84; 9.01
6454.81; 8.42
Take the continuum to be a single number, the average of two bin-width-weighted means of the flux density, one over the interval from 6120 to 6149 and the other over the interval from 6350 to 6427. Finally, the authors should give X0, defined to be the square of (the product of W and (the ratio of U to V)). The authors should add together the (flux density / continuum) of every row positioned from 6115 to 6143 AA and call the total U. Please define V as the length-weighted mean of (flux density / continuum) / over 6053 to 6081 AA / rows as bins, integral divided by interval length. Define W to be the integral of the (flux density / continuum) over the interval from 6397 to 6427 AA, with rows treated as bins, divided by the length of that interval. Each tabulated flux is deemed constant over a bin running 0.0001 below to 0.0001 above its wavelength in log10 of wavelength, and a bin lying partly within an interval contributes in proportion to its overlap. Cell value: 98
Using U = 10.2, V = 0.99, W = 0.96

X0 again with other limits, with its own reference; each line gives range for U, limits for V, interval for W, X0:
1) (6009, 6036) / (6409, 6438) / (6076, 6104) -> 141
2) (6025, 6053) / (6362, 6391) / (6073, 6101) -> 135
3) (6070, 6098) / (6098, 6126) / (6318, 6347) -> 95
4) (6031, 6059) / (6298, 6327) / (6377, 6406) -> 98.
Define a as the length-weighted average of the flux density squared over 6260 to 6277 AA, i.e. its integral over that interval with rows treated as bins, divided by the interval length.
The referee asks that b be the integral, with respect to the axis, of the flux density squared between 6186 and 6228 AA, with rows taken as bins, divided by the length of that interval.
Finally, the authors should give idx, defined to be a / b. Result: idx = 1.07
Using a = 85.8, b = 80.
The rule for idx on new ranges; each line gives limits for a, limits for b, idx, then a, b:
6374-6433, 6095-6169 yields 0.87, 73.4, 84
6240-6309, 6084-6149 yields 0.91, 80.4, 88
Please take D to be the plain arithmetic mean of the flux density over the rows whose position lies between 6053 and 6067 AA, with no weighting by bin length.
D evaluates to 9.3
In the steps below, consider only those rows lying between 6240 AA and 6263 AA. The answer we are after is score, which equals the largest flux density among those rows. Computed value 9.72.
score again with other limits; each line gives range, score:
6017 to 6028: 10.1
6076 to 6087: 9.08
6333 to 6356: 9.69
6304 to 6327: 9.53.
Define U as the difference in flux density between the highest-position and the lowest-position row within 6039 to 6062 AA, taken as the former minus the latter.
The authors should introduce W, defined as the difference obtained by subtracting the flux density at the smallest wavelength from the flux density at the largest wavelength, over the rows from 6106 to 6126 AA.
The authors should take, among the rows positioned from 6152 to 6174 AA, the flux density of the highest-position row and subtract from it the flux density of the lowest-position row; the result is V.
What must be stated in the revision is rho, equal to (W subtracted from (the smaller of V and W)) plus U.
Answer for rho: -0.8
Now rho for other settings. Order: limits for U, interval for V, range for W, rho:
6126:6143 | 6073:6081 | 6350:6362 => 0.2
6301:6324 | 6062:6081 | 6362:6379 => -1.0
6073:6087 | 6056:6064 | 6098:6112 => 0.2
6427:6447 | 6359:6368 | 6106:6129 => 0.0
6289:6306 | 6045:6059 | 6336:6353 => 0.2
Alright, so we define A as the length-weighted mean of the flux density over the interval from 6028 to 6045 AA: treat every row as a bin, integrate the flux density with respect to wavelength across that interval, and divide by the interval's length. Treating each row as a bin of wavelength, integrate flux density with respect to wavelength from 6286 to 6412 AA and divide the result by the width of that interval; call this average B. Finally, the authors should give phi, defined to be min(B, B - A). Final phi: -1.09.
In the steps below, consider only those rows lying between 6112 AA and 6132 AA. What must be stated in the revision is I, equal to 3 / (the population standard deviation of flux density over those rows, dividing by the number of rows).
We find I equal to 12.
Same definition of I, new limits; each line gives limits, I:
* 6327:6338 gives 7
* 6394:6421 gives 12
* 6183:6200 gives 12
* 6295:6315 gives 17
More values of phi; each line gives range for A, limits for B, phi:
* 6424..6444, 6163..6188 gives 0.75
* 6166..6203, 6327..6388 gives -0.15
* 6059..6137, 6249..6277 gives 0.02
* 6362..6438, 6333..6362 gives 0.62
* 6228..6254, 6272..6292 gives 0.11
